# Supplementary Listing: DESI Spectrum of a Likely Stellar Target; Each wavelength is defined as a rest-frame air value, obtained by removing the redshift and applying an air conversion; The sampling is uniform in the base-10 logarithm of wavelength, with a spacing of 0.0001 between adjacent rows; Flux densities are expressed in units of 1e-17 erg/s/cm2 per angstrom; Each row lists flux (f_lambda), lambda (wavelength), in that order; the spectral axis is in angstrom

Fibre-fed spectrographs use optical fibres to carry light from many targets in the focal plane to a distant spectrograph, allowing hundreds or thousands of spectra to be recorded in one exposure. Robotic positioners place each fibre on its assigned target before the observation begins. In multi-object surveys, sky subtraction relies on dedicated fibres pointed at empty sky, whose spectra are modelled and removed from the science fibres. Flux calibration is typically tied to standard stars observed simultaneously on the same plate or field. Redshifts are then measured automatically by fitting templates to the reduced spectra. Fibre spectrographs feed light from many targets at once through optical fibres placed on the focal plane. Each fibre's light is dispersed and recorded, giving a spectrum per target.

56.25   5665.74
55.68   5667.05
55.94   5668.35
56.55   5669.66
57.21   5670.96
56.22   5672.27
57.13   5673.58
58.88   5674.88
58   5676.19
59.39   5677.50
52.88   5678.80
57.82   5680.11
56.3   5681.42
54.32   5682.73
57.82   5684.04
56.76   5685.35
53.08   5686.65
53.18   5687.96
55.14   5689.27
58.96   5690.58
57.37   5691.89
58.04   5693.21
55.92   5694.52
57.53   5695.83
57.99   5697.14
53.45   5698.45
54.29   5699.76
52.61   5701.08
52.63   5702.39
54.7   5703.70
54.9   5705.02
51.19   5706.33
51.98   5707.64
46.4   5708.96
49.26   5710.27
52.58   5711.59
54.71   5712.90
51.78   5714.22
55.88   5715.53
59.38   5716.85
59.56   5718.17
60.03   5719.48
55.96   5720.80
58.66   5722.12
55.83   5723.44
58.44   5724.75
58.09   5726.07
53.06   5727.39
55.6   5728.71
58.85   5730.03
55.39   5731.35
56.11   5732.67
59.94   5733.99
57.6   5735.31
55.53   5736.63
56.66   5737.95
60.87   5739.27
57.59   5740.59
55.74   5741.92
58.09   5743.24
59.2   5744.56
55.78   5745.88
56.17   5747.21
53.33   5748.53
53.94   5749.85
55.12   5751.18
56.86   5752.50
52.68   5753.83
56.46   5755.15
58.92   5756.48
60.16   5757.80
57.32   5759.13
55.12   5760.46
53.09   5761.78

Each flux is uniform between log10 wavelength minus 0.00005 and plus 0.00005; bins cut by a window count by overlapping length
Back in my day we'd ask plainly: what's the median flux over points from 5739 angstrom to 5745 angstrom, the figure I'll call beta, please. 58.1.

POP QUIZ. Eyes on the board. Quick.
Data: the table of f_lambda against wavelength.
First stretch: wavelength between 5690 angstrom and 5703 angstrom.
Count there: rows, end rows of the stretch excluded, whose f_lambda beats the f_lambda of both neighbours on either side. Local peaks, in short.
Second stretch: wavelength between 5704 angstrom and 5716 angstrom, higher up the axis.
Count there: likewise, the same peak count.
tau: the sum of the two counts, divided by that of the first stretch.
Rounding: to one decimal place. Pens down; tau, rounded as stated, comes 1.7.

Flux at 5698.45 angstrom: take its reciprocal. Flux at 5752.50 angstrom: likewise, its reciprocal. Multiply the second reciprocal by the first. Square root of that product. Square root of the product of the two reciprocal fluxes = 0.0181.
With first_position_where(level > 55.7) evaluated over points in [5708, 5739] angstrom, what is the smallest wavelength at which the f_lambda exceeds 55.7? 5715.53 angstrom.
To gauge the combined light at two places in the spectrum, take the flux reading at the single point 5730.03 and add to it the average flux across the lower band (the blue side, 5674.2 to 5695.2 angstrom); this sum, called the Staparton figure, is 115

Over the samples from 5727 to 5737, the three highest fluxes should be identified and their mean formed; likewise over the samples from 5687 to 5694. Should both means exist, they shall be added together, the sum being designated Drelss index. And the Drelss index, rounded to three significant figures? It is 117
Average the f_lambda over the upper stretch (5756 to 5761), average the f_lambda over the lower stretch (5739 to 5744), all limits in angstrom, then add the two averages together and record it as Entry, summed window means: 116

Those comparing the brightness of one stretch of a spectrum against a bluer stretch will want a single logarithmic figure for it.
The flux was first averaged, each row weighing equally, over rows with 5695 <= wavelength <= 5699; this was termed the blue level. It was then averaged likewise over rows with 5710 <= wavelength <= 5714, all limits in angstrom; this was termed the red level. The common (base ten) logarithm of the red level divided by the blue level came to -0.033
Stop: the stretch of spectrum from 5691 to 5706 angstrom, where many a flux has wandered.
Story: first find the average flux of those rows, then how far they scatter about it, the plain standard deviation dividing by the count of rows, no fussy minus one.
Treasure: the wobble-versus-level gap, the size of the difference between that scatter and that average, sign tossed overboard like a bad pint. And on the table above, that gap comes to 53.4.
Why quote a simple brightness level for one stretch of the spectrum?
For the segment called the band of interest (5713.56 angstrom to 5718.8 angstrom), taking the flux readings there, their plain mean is 56.6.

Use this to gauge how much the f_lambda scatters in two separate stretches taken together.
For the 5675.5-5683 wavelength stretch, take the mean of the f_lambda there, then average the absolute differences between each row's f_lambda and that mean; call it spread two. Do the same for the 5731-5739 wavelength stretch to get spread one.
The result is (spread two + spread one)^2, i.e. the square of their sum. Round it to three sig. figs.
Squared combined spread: 10.4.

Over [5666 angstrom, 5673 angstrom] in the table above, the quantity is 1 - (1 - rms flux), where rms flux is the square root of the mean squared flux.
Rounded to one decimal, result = 56.3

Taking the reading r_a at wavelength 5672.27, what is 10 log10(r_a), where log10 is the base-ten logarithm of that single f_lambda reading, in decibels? 17.5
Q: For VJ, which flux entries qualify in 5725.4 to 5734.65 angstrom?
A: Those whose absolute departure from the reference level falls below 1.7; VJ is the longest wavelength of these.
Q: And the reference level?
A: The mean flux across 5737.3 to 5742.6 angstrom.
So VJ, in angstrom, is 5732.67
